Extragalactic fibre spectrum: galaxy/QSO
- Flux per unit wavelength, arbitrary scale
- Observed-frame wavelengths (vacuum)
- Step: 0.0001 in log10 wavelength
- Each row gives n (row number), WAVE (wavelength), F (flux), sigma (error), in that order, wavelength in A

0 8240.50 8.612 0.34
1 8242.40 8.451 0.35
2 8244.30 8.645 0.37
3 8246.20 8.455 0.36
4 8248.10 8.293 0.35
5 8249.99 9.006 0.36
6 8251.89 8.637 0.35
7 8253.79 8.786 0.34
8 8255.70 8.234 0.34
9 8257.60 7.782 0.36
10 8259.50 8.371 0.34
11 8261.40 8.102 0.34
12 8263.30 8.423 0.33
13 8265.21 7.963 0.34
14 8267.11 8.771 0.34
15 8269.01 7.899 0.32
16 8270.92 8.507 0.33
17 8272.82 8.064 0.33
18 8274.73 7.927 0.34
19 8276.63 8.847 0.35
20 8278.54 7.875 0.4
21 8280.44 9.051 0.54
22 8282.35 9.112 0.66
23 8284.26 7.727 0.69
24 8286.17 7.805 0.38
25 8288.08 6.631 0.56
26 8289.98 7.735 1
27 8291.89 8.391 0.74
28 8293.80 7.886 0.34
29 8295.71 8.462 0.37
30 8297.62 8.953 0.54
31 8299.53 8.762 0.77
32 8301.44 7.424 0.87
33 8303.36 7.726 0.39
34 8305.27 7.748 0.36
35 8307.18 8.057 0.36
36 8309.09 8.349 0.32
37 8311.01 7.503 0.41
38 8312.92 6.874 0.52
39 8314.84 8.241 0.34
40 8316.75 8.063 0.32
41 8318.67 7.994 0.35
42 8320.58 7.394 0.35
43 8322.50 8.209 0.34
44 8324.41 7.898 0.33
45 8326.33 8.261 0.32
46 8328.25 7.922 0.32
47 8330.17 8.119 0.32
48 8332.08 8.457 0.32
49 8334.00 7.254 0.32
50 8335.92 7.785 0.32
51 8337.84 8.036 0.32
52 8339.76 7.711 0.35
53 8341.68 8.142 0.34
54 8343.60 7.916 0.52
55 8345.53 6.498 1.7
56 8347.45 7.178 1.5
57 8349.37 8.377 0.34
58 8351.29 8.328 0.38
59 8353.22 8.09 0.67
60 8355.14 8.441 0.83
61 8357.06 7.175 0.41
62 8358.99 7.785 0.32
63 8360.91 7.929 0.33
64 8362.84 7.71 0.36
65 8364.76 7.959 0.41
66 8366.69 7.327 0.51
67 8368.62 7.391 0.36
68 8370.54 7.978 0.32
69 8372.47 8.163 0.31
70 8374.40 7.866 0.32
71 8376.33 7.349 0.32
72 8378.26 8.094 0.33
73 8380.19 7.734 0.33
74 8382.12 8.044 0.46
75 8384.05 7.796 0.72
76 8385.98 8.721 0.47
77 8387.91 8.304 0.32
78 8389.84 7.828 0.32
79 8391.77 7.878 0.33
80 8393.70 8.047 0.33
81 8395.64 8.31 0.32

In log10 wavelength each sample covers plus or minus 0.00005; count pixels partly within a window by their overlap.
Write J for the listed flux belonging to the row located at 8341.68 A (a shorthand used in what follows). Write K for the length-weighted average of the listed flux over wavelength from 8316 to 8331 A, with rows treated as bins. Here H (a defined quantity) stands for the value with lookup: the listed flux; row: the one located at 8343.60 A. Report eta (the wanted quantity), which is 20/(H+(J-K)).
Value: 2.48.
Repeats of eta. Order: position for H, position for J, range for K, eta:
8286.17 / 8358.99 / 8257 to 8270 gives 2.71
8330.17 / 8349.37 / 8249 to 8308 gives 2.42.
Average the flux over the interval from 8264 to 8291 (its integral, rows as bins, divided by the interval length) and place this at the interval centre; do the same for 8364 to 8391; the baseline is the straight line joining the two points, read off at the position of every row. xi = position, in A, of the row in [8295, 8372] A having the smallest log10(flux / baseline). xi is 8345.53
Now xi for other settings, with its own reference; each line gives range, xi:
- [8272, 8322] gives 8288.08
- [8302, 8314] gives 8312.92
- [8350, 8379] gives 8357.06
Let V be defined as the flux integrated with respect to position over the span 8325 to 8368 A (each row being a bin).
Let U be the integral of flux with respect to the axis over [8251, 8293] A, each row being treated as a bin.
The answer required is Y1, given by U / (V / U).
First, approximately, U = 345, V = 337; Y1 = 353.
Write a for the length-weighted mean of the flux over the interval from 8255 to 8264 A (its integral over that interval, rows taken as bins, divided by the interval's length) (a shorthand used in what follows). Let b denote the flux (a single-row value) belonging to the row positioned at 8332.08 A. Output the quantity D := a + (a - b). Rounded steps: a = 8.2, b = 8.457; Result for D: 7.9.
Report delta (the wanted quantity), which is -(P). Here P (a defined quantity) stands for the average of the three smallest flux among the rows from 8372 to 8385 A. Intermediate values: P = 7.63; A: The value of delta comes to -7.63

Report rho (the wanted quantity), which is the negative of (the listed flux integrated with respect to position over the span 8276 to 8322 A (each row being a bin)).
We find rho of -369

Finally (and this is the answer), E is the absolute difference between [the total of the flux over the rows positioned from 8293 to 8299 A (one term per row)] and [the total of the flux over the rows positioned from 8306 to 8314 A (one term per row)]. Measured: 5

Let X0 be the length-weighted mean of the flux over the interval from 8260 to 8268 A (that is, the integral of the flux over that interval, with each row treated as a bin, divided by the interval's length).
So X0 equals 8.3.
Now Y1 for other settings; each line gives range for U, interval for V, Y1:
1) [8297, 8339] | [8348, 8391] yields 327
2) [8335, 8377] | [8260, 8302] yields 310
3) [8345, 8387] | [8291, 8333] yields 321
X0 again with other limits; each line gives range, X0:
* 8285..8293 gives 7.7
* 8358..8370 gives 7.7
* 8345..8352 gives 7.6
